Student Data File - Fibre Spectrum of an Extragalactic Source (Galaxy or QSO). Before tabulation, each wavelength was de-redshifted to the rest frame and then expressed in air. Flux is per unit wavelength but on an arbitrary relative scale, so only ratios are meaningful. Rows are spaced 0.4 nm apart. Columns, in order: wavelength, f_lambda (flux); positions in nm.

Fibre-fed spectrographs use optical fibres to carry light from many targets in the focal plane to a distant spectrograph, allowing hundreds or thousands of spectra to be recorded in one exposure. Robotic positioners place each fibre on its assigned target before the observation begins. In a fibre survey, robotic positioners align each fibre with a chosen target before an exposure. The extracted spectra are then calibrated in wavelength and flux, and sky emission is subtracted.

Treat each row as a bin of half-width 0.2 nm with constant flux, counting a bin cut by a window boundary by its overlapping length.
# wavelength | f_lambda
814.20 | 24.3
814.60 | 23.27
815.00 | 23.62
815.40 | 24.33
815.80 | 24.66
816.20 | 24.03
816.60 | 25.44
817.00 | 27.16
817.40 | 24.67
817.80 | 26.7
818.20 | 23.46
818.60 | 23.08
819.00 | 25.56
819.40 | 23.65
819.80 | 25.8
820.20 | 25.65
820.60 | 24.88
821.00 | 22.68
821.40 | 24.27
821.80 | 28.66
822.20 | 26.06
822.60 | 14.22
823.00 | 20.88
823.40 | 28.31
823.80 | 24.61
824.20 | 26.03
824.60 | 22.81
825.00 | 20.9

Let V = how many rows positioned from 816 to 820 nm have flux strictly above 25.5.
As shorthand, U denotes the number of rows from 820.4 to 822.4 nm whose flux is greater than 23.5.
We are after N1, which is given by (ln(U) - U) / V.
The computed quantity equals -0.7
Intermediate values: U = 4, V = 4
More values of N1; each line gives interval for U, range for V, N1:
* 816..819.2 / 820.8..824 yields -1.4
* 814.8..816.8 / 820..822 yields -1.7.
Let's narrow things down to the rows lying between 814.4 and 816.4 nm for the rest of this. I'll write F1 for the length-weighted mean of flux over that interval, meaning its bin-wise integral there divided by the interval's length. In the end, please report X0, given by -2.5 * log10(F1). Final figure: -3.45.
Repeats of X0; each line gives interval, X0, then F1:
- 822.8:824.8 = -3.47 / 24.5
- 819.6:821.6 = -3.48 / 24.7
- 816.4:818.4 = -3.52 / 25.5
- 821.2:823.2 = -3.40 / 22.8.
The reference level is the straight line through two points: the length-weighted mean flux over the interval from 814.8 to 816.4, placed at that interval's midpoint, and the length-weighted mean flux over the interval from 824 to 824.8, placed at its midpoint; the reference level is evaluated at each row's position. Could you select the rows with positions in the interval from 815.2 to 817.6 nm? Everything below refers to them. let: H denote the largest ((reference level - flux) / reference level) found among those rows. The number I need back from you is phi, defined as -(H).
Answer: -0.01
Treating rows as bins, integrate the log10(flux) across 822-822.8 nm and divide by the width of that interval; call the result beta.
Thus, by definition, 1.284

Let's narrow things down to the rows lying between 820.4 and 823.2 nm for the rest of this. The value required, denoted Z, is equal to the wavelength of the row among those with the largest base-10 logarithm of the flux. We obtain 821.80 nm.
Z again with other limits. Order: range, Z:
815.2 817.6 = 817.00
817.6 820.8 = 817.80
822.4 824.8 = 823.40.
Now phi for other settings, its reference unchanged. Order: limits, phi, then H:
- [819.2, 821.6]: -0.07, 0.07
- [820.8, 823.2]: -0.42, 0.42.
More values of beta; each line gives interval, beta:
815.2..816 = 1.389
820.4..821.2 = 1.376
